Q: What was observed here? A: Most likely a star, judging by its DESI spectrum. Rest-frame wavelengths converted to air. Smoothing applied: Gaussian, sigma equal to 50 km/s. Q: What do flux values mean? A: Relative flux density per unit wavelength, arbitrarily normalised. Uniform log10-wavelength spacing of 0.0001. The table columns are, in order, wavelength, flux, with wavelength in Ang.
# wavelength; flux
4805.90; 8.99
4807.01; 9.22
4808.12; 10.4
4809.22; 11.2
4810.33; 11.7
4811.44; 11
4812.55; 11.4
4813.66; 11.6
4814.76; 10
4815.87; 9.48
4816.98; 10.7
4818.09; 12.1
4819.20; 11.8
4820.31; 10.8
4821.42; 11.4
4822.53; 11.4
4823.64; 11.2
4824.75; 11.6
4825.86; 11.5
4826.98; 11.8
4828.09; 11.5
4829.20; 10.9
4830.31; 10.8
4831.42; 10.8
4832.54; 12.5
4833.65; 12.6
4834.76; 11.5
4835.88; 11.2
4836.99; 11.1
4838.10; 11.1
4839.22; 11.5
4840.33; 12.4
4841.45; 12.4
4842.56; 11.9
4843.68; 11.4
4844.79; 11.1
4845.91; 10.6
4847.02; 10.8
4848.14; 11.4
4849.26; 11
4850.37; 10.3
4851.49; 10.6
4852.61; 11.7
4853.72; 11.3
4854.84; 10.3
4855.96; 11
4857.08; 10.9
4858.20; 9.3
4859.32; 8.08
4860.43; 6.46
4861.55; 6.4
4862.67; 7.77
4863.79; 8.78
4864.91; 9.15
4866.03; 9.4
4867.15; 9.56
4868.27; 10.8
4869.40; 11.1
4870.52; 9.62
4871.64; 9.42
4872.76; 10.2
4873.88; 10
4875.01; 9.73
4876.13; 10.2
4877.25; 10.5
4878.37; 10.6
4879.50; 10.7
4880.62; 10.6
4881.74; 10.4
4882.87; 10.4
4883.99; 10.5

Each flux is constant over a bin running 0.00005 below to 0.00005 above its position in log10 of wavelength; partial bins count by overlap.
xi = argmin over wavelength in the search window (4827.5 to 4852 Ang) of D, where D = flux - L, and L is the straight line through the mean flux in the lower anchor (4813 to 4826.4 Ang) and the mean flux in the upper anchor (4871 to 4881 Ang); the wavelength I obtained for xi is 4850.37 Ang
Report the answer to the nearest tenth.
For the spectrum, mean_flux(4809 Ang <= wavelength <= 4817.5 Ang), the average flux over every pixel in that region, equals 10.9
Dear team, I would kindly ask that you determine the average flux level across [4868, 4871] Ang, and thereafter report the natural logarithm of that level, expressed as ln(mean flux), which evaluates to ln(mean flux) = 2.35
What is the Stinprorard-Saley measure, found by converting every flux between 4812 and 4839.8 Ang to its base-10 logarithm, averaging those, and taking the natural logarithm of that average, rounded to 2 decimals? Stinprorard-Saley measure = 0.05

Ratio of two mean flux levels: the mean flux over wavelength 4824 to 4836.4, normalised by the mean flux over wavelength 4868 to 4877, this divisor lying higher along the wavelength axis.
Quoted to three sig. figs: 1.14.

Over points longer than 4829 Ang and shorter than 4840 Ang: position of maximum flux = 4833.65 Ang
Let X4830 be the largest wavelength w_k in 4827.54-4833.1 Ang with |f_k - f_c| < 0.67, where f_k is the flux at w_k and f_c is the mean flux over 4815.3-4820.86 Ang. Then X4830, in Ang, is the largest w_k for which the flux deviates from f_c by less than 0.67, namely 4831.42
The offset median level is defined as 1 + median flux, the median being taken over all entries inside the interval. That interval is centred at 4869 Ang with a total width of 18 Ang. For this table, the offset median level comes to 10.6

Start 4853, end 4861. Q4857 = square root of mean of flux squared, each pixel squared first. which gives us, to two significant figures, 9.8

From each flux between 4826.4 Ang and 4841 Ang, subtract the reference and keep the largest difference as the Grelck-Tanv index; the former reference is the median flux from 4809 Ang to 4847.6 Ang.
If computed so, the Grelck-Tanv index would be 1.20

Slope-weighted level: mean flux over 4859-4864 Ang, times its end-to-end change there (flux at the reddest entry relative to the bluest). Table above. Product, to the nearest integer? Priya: 5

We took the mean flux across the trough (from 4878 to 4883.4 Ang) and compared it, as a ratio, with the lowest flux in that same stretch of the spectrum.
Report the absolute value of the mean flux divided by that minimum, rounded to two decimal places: 1.01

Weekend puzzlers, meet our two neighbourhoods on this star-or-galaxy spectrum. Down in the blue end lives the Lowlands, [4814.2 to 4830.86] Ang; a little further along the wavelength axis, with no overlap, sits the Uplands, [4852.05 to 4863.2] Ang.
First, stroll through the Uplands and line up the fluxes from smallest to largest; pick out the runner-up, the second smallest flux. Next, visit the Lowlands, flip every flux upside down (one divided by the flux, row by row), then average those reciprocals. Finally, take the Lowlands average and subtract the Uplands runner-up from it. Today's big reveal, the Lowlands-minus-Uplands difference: -6.4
